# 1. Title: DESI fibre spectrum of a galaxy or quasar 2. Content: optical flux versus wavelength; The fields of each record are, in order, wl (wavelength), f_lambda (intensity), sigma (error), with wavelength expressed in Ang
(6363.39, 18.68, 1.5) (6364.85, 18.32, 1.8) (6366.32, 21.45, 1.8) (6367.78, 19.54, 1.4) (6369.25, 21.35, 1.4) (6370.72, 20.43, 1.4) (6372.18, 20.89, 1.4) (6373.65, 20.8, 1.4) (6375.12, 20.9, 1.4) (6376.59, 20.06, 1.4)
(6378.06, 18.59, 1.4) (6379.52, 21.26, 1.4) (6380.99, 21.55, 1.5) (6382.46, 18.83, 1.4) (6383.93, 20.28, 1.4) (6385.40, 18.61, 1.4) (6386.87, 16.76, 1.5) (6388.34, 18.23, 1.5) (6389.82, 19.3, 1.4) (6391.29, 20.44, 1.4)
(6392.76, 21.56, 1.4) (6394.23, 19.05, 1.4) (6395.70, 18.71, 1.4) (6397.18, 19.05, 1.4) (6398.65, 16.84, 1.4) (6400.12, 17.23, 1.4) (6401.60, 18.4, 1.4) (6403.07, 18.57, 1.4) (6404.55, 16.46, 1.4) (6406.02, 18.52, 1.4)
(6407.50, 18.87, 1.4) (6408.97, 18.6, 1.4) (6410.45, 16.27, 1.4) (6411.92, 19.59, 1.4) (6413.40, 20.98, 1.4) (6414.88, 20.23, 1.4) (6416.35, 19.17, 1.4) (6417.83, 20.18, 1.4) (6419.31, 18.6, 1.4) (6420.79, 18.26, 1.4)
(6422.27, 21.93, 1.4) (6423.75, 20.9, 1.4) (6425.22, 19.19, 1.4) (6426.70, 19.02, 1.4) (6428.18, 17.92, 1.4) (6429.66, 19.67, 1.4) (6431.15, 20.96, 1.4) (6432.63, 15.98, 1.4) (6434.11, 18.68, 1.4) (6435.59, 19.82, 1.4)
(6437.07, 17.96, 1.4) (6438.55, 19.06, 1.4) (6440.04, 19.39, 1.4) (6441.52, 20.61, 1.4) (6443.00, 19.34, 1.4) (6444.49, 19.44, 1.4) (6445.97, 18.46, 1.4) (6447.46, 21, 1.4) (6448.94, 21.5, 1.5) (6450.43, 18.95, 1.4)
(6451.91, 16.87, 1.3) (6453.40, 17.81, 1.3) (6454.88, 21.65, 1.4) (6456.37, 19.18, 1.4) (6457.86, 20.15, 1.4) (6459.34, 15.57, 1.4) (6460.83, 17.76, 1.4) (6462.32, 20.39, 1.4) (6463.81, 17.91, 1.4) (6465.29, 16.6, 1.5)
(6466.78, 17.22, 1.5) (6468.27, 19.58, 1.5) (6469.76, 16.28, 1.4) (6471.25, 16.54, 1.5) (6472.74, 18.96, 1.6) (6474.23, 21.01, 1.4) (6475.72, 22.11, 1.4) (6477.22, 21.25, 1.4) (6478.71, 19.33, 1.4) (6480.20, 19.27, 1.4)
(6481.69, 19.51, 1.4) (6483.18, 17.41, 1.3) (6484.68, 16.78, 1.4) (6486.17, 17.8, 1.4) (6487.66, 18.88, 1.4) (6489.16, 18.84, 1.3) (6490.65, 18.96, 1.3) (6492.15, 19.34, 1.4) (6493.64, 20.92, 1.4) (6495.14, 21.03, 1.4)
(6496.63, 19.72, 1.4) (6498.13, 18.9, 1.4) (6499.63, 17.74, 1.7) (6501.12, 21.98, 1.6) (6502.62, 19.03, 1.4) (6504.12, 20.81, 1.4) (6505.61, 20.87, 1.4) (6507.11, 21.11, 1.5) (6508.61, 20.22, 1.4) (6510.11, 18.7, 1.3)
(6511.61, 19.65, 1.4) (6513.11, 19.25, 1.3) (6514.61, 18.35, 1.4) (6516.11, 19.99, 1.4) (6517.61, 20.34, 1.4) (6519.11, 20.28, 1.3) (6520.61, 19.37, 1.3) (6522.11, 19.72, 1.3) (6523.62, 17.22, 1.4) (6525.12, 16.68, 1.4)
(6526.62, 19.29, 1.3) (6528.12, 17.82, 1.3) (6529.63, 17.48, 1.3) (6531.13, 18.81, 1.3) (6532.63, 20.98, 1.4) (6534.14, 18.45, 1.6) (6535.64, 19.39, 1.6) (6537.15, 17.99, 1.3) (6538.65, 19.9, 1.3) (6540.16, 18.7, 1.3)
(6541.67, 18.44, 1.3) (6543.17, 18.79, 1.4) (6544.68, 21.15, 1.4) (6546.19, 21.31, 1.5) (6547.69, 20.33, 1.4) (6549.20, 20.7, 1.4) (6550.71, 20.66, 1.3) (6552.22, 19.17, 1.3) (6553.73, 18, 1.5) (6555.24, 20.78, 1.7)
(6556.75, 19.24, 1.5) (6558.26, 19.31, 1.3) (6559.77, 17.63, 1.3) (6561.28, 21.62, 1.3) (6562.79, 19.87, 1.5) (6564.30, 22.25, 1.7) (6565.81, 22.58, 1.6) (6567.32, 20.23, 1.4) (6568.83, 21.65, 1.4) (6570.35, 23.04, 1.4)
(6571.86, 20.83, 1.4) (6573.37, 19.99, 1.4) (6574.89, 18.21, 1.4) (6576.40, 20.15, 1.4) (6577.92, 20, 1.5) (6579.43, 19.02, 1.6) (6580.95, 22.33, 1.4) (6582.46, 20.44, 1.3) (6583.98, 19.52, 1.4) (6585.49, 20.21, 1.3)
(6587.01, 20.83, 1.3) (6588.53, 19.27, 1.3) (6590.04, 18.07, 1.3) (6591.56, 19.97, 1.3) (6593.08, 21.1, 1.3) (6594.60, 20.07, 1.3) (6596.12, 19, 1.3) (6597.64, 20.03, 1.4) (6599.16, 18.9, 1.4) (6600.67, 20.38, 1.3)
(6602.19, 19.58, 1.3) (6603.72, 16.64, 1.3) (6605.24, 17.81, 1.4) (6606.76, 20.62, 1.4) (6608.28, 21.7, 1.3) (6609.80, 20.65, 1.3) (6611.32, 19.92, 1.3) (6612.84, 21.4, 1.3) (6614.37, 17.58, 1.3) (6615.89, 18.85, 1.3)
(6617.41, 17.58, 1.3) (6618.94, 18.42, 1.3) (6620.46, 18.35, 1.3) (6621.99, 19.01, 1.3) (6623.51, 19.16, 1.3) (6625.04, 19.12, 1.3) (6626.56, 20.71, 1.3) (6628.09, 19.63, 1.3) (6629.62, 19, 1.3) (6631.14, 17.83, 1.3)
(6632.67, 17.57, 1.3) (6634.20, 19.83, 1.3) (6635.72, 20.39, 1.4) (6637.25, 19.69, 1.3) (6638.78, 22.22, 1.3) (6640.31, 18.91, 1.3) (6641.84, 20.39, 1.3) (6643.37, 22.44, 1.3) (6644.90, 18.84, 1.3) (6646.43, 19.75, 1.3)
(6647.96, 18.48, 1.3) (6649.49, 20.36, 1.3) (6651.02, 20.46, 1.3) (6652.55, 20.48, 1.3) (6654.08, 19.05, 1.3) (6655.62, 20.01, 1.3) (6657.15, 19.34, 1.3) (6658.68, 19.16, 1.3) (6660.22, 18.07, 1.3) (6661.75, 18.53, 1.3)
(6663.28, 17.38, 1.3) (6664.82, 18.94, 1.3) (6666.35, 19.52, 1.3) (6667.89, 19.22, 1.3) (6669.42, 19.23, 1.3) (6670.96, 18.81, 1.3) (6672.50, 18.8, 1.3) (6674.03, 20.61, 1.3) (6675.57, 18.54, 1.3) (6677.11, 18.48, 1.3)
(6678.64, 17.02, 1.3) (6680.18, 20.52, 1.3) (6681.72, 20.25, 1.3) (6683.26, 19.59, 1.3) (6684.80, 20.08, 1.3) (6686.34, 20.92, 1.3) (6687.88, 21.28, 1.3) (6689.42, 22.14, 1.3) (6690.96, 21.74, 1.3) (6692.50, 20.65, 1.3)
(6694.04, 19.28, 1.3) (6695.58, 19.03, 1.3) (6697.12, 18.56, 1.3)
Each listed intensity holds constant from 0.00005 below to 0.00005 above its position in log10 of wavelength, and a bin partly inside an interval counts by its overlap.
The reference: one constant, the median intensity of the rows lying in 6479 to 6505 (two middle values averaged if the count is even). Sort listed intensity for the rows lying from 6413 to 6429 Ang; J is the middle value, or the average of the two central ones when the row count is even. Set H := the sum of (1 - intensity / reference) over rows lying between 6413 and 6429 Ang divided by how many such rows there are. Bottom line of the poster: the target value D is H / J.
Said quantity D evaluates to -0.0018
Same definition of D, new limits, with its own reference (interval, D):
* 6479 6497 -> 0.0000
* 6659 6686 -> 0.0000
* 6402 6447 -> -0.0002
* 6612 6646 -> -0.0010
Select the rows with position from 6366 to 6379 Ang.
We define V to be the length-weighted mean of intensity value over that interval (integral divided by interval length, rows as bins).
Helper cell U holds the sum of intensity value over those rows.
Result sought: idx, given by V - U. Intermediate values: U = 184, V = 20.4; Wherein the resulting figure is -164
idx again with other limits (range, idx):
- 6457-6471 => -144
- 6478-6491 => -148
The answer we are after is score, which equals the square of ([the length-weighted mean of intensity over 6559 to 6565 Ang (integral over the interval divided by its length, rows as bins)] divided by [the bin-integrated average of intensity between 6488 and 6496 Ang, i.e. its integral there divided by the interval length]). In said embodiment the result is 1.06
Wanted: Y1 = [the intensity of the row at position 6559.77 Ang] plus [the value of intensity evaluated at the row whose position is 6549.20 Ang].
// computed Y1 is 38.3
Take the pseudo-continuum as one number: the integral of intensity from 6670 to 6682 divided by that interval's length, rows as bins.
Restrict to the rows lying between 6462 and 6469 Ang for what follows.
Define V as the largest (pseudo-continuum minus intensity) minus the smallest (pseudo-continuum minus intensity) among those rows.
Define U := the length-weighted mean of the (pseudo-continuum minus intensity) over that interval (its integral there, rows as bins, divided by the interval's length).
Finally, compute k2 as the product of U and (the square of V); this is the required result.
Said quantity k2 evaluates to 12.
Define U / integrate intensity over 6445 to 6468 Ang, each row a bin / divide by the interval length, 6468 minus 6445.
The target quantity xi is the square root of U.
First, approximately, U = 18.8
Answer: 4.33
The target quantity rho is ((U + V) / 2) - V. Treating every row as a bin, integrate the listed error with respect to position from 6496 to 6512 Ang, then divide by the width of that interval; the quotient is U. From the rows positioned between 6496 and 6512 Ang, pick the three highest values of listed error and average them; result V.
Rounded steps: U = 1.45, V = 1.60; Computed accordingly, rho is -0.077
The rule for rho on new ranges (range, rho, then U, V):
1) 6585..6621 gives -0.042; 1.32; 1.40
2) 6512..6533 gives -0.028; 1.34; 1.40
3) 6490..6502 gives -0.058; 1.45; 1.57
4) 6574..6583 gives -0.032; 1.44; 1.50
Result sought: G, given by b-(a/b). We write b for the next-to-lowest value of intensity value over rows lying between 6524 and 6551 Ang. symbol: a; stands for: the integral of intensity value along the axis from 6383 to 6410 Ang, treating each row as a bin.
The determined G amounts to -11.3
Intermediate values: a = 502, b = 17.48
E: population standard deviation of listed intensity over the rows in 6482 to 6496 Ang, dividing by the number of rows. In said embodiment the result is 1.4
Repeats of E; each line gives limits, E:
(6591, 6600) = 0.7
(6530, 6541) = 0.9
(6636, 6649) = 1.4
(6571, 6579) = 0.9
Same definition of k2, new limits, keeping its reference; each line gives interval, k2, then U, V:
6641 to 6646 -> -18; -1.4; 3.6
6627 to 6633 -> 2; 0.4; 2.1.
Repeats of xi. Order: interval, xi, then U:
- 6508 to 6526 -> 4.37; 19.1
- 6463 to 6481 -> 4.34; 18.9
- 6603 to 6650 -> 4.41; 19.4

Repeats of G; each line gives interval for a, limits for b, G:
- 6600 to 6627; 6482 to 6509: -12.5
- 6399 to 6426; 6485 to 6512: -11.0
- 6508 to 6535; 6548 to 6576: -10.5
